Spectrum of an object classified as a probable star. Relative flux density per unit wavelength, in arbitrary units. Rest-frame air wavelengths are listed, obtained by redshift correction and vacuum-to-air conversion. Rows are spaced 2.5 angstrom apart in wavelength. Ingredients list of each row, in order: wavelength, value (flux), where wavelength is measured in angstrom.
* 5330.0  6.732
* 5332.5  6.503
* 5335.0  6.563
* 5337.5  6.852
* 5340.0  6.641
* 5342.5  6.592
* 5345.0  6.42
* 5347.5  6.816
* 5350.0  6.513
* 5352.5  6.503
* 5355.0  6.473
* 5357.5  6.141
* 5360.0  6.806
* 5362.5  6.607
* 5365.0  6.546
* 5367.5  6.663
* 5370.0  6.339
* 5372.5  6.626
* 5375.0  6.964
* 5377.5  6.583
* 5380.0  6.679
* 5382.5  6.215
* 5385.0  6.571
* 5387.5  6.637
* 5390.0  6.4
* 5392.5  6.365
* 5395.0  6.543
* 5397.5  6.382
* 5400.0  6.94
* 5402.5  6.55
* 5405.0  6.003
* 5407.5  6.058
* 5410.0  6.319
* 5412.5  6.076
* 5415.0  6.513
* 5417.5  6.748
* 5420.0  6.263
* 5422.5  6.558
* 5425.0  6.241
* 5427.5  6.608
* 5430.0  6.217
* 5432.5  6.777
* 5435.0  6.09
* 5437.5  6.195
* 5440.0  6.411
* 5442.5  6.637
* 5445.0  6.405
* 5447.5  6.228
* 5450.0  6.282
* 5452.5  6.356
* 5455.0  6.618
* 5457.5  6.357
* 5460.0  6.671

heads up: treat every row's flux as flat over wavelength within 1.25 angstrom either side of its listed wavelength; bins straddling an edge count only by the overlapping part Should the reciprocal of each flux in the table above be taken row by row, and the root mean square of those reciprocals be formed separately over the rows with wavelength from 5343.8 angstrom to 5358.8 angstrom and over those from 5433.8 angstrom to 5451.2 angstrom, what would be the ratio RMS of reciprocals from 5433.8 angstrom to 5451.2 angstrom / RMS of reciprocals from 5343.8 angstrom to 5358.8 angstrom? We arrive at 1.02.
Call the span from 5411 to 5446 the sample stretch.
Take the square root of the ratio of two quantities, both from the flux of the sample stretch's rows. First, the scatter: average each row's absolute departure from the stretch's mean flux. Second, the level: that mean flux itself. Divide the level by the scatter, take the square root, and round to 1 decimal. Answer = 5.7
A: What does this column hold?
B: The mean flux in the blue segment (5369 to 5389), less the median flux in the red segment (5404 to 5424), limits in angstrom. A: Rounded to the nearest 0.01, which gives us 0.29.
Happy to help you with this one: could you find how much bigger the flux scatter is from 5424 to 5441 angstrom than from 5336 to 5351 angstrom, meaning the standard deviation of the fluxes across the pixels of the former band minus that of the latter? 0.08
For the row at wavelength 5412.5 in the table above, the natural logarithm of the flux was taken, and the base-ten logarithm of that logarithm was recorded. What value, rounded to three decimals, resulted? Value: 0.256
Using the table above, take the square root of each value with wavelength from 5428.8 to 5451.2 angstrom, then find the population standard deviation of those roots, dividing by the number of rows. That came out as 0.042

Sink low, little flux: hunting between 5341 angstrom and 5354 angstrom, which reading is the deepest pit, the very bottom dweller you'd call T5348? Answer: 6.42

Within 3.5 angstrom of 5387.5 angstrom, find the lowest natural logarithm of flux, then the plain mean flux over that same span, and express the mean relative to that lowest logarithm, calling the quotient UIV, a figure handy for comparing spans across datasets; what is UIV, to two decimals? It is 3.52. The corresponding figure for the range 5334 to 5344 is 3.54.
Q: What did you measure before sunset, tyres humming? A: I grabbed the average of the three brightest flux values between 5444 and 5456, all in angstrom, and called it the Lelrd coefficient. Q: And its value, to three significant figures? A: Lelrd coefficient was 6.46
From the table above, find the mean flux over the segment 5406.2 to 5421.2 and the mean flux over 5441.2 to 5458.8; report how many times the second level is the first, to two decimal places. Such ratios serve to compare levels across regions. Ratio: 1.01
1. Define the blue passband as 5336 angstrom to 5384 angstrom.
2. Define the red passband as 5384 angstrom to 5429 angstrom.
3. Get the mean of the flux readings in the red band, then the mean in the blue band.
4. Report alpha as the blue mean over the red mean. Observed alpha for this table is 1.02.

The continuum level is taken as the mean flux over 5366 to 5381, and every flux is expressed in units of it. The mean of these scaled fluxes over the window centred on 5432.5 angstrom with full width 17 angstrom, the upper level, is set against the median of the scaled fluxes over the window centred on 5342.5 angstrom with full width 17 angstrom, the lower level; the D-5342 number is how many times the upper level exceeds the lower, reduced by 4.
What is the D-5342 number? -3.03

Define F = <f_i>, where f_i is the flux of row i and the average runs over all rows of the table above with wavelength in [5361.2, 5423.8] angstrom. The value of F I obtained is 6.49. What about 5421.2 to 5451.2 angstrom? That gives 6.39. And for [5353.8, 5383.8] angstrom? 6.55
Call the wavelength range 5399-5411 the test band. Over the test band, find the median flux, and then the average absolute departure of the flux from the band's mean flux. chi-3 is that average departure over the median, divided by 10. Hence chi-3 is 0.0047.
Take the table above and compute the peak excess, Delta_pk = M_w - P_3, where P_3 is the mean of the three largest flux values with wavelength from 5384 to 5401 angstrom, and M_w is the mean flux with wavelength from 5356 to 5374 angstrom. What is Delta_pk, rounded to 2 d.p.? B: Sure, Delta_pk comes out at -0.18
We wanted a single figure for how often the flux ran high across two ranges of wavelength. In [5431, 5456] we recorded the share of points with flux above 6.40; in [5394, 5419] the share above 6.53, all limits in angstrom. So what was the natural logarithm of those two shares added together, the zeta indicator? -0.11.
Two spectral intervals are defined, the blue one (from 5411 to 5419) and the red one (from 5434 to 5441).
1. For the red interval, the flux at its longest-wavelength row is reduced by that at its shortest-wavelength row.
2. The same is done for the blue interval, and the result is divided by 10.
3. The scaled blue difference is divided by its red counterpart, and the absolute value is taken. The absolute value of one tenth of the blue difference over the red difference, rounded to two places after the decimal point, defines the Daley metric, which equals 0.21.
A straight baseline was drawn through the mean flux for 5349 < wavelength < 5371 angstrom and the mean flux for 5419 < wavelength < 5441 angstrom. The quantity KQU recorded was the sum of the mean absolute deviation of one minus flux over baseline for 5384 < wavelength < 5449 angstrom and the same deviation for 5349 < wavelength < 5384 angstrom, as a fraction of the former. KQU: 1.84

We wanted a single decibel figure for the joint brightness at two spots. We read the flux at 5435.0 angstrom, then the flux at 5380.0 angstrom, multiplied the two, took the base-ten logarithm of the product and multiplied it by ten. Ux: 16.09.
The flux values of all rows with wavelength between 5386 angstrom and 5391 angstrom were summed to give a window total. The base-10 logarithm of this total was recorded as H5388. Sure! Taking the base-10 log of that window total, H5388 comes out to 1.12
